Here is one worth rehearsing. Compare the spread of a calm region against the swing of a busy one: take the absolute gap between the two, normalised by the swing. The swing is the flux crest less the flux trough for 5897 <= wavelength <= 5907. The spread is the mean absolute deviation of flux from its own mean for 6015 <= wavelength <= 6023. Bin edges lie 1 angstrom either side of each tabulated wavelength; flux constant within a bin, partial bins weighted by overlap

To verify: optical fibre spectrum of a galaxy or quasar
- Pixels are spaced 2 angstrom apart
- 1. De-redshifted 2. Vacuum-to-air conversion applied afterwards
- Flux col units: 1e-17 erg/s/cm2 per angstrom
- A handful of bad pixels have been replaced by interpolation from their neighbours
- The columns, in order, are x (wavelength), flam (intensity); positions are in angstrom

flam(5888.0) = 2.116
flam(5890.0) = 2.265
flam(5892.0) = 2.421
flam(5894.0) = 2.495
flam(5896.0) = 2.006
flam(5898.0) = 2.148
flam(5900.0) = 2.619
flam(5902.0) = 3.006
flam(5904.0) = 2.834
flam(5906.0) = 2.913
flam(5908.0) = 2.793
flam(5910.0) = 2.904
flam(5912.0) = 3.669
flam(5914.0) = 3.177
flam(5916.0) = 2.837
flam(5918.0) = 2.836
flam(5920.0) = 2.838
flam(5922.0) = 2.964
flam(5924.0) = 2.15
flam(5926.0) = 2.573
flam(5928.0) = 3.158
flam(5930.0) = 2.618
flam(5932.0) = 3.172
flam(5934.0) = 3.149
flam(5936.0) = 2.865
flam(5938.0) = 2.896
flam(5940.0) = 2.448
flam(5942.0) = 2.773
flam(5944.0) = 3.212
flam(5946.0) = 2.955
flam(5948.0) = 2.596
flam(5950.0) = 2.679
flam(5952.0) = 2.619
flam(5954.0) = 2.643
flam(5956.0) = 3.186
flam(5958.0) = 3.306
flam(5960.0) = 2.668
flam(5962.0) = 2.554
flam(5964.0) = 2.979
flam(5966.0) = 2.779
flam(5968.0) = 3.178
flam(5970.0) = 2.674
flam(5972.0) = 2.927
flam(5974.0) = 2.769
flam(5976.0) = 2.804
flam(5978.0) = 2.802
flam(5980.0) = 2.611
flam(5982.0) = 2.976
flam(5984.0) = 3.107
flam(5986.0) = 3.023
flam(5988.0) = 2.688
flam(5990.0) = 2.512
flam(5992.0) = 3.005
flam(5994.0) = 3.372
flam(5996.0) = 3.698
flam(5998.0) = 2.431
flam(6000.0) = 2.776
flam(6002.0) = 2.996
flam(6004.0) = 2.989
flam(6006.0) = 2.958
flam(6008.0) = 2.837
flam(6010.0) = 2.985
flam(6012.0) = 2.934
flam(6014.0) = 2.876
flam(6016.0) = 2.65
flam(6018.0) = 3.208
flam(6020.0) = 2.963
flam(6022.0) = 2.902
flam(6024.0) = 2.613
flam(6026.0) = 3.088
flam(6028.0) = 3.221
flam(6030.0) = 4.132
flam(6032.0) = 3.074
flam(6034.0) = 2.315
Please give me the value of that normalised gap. 0.82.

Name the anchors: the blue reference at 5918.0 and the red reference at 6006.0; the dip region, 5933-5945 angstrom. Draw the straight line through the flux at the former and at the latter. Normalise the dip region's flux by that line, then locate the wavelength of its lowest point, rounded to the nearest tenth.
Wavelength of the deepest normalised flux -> 5940.0 angstrom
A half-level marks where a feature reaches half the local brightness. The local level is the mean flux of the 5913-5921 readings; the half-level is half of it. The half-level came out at 1.46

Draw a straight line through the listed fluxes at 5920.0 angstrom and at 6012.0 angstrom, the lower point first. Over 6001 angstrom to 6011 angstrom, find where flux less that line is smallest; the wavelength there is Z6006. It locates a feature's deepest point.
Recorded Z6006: 6008.0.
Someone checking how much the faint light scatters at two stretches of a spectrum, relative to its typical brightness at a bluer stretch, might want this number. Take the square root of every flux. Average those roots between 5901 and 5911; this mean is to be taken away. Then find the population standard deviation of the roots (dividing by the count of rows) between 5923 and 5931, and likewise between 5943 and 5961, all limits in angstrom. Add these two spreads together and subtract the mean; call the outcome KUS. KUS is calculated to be -1.51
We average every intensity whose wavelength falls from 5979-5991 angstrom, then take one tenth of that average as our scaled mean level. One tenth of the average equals 0.282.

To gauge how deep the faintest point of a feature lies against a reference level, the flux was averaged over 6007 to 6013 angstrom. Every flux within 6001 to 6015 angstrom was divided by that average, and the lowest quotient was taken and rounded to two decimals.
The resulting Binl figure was 0.97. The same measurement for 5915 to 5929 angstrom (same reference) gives 0.74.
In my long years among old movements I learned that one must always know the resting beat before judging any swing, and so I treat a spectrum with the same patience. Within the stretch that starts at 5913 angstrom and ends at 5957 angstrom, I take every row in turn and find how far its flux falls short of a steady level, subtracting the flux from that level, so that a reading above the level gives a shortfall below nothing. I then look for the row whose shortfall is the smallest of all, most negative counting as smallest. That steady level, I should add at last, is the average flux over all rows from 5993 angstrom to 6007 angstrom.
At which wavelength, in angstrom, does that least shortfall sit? 5944.0 angstrom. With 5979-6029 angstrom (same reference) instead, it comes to 5996.0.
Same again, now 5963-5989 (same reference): 5968.0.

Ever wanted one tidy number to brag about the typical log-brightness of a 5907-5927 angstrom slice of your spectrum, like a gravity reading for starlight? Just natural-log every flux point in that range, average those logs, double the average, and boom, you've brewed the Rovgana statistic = 2.09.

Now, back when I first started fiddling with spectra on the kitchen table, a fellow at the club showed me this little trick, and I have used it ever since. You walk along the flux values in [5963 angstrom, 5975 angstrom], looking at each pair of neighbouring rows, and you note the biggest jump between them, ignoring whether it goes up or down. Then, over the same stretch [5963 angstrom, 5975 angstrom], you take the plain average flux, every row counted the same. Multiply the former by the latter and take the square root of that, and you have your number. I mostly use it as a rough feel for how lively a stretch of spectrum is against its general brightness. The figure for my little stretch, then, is 1.21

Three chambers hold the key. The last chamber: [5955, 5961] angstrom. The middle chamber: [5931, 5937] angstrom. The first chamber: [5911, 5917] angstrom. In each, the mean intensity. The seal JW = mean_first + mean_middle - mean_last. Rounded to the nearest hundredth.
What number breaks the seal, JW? 3.24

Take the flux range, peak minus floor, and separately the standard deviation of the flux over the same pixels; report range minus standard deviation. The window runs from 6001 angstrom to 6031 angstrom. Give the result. 1.2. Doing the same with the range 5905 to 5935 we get 1.2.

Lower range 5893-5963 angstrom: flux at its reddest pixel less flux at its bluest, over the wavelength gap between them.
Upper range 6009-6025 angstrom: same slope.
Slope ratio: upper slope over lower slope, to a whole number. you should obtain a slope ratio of -31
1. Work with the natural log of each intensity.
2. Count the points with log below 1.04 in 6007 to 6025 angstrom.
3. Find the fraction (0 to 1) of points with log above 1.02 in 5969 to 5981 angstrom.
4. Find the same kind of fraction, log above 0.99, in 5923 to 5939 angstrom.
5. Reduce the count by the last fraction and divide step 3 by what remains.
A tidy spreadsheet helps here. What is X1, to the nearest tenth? 0.4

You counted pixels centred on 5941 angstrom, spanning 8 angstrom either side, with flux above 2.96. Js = 2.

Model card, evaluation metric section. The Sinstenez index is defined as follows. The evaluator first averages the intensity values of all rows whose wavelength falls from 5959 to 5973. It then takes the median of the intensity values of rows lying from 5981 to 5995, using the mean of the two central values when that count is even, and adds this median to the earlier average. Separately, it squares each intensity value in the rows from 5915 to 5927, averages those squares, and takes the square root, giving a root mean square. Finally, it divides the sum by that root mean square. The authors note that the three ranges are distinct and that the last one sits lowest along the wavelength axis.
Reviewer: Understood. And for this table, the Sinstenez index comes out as 2.15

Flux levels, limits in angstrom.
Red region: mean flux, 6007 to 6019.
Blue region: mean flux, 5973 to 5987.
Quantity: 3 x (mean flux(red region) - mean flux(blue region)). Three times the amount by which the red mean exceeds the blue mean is 0.13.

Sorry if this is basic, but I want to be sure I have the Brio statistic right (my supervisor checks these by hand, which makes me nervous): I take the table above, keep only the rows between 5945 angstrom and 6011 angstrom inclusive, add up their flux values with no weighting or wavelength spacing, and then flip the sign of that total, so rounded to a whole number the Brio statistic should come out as -95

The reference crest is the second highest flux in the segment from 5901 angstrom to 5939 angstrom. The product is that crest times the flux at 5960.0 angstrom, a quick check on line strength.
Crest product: 8.5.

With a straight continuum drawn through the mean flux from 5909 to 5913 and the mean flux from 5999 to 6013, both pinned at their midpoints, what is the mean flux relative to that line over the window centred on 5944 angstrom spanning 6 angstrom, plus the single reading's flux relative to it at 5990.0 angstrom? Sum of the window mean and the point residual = -0.65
